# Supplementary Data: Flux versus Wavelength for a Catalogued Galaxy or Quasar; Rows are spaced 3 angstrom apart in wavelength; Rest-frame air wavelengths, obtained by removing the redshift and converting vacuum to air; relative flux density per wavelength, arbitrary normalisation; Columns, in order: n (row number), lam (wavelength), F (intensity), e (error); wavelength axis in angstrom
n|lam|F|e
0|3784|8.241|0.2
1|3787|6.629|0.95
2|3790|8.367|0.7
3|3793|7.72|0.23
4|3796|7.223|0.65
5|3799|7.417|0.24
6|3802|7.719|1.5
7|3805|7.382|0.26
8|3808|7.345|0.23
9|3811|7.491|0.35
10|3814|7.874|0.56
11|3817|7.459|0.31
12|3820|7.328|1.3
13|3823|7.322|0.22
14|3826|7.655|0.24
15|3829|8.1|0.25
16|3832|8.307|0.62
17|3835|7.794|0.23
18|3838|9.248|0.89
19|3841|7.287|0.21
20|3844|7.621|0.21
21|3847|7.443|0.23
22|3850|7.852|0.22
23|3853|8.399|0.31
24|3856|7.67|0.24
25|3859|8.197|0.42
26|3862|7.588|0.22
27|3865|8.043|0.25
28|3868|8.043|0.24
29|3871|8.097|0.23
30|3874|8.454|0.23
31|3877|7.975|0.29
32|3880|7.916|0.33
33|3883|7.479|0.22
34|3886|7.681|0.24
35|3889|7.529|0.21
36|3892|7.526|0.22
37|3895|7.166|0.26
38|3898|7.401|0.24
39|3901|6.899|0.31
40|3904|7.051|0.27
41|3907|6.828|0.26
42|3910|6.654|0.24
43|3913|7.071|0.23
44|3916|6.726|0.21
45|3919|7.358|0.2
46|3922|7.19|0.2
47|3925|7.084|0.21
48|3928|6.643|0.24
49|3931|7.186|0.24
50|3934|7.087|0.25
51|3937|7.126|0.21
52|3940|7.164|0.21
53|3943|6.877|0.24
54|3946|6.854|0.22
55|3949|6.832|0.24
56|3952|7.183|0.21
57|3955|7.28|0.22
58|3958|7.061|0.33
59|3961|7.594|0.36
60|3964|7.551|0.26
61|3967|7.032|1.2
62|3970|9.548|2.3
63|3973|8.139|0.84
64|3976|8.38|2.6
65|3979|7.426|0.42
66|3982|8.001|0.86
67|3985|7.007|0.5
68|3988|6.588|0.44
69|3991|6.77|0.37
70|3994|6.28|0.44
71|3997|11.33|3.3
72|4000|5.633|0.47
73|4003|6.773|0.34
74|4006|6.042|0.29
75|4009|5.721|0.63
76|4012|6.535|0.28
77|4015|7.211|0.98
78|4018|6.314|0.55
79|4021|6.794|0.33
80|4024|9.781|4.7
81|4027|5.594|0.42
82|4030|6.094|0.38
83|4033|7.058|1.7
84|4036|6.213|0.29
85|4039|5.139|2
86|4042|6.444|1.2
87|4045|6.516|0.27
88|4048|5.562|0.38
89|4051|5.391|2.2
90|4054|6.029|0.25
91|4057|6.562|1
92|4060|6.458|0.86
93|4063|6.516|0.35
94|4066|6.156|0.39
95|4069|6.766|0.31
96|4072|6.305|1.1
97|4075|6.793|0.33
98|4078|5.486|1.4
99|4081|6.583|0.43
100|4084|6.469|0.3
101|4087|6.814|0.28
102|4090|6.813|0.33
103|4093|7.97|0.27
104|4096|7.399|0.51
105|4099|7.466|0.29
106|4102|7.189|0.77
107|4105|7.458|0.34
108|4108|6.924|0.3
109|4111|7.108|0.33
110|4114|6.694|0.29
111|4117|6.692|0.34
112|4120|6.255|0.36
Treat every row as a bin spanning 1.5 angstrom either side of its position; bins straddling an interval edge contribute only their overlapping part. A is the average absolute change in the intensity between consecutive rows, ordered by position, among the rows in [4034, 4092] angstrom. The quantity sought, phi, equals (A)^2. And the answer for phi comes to 0.29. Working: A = 0.5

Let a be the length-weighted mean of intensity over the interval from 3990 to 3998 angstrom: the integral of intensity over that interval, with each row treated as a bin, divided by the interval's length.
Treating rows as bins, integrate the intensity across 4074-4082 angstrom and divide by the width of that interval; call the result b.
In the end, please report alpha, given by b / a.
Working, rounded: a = 8.01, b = 6.2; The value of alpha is 0.78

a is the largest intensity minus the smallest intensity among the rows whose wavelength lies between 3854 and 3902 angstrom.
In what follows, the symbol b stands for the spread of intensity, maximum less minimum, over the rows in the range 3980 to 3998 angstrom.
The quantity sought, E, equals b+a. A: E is 6.6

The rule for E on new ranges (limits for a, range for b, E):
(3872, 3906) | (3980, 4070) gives 7.7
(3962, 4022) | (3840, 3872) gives 6.8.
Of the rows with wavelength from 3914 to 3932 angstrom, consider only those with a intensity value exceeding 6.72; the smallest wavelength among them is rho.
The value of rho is 3916 angstrom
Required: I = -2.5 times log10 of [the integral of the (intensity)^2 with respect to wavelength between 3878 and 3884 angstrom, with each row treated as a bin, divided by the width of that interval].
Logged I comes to -4.44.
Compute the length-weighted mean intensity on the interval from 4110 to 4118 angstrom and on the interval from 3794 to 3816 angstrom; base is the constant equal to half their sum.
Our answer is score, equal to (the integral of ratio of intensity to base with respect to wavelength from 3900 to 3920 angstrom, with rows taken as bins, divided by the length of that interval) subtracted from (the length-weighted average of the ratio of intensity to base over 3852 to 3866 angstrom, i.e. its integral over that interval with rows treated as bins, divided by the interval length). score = 0.14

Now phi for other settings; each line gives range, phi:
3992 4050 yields 2.54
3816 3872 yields 0.24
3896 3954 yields 0.06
